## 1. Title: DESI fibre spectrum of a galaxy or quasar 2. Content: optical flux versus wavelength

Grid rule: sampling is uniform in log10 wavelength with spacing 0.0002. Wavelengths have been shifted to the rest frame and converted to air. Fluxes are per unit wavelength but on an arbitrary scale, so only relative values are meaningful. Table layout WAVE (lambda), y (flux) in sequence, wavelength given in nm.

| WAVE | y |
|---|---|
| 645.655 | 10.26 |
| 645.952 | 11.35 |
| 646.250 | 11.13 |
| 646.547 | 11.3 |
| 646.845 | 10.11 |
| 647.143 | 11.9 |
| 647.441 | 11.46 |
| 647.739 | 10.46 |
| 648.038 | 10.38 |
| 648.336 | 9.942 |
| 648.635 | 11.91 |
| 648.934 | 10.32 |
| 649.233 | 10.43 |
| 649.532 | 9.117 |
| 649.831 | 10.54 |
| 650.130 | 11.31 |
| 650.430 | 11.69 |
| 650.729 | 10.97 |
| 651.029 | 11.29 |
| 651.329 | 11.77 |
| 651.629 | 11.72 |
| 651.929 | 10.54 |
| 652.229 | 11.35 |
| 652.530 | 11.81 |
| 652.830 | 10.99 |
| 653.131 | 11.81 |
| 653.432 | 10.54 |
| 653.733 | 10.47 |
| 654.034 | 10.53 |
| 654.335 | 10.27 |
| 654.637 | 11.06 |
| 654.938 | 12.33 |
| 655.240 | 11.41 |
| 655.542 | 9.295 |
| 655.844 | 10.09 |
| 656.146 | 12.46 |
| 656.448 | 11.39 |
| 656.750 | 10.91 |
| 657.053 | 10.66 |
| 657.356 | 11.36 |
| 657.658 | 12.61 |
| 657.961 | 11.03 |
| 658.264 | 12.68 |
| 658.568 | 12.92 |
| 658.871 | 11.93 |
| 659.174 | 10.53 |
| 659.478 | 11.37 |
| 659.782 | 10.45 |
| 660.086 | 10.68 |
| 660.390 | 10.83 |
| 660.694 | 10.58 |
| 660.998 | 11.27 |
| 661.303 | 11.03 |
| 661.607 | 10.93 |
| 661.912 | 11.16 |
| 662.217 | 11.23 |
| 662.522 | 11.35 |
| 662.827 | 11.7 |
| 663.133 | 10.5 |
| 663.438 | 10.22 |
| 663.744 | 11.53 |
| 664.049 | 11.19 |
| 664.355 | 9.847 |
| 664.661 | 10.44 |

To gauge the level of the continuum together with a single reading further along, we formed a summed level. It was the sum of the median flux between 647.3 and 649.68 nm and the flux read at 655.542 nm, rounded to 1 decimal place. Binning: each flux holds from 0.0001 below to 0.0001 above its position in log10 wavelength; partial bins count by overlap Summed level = 19.7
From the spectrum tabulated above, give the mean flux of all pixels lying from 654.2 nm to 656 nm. 10.7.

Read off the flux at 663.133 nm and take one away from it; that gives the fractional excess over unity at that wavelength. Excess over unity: 9.5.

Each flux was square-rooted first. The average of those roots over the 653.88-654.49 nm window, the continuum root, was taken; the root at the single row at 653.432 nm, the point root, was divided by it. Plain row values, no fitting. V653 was 1.007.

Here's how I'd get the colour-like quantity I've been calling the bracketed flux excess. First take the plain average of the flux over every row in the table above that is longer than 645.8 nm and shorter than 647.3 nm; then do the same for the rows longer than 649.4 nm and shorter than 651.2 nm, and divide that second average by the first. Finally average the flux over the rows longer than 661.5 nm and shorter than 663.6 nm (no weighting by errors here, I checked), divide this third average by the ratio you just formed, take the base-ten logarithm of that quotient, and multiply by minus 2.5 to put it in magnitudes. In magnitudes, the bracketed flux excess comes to -2.64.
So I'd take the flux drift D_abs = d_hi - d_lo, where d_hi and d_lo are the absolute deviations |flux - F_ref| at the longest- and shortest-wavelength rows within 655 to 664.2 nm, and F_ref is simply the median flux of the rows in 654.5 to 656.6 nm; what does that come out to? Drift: 0.18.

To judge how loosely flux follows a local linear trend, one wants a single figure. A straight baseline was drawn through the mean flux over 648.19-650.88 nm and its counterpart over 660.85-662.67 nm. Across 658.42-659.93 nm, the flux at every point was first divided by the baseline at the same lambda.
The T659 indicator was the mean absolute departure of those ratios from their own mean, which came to 0.073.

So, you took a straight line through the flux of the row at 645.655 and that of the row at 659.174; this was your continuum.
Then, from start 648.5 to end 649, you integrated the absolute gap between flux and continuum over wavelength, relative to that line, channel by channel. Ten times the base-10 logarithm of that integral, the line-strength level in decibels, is -3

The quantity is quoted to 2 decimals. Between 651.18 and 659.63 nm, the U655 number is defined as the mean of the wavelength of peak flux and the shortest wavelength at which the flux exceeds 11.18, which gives 654.95 nm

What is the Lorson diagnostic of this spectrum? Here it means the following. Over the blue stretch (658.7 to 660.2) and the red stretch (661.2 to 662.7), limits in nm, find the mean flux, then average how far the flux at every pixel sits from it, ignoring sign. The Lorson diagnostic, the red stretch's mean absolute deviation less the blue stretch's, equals -0.4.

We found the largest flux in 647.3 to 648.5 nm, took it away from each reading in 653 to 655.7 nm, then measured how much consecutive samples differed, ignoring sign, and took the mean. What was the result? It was 0.84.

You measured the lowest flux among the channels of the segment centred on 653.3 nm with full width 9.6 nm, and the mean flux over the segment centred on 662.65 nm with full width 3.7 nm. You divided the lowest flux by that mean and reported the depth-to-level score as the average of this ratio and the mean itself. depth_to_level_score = 5.91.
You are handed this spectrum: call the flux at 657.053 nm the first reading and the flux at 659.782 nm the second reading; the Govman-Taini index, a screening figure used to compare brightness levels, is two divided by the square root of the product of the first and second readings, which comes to 0.189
